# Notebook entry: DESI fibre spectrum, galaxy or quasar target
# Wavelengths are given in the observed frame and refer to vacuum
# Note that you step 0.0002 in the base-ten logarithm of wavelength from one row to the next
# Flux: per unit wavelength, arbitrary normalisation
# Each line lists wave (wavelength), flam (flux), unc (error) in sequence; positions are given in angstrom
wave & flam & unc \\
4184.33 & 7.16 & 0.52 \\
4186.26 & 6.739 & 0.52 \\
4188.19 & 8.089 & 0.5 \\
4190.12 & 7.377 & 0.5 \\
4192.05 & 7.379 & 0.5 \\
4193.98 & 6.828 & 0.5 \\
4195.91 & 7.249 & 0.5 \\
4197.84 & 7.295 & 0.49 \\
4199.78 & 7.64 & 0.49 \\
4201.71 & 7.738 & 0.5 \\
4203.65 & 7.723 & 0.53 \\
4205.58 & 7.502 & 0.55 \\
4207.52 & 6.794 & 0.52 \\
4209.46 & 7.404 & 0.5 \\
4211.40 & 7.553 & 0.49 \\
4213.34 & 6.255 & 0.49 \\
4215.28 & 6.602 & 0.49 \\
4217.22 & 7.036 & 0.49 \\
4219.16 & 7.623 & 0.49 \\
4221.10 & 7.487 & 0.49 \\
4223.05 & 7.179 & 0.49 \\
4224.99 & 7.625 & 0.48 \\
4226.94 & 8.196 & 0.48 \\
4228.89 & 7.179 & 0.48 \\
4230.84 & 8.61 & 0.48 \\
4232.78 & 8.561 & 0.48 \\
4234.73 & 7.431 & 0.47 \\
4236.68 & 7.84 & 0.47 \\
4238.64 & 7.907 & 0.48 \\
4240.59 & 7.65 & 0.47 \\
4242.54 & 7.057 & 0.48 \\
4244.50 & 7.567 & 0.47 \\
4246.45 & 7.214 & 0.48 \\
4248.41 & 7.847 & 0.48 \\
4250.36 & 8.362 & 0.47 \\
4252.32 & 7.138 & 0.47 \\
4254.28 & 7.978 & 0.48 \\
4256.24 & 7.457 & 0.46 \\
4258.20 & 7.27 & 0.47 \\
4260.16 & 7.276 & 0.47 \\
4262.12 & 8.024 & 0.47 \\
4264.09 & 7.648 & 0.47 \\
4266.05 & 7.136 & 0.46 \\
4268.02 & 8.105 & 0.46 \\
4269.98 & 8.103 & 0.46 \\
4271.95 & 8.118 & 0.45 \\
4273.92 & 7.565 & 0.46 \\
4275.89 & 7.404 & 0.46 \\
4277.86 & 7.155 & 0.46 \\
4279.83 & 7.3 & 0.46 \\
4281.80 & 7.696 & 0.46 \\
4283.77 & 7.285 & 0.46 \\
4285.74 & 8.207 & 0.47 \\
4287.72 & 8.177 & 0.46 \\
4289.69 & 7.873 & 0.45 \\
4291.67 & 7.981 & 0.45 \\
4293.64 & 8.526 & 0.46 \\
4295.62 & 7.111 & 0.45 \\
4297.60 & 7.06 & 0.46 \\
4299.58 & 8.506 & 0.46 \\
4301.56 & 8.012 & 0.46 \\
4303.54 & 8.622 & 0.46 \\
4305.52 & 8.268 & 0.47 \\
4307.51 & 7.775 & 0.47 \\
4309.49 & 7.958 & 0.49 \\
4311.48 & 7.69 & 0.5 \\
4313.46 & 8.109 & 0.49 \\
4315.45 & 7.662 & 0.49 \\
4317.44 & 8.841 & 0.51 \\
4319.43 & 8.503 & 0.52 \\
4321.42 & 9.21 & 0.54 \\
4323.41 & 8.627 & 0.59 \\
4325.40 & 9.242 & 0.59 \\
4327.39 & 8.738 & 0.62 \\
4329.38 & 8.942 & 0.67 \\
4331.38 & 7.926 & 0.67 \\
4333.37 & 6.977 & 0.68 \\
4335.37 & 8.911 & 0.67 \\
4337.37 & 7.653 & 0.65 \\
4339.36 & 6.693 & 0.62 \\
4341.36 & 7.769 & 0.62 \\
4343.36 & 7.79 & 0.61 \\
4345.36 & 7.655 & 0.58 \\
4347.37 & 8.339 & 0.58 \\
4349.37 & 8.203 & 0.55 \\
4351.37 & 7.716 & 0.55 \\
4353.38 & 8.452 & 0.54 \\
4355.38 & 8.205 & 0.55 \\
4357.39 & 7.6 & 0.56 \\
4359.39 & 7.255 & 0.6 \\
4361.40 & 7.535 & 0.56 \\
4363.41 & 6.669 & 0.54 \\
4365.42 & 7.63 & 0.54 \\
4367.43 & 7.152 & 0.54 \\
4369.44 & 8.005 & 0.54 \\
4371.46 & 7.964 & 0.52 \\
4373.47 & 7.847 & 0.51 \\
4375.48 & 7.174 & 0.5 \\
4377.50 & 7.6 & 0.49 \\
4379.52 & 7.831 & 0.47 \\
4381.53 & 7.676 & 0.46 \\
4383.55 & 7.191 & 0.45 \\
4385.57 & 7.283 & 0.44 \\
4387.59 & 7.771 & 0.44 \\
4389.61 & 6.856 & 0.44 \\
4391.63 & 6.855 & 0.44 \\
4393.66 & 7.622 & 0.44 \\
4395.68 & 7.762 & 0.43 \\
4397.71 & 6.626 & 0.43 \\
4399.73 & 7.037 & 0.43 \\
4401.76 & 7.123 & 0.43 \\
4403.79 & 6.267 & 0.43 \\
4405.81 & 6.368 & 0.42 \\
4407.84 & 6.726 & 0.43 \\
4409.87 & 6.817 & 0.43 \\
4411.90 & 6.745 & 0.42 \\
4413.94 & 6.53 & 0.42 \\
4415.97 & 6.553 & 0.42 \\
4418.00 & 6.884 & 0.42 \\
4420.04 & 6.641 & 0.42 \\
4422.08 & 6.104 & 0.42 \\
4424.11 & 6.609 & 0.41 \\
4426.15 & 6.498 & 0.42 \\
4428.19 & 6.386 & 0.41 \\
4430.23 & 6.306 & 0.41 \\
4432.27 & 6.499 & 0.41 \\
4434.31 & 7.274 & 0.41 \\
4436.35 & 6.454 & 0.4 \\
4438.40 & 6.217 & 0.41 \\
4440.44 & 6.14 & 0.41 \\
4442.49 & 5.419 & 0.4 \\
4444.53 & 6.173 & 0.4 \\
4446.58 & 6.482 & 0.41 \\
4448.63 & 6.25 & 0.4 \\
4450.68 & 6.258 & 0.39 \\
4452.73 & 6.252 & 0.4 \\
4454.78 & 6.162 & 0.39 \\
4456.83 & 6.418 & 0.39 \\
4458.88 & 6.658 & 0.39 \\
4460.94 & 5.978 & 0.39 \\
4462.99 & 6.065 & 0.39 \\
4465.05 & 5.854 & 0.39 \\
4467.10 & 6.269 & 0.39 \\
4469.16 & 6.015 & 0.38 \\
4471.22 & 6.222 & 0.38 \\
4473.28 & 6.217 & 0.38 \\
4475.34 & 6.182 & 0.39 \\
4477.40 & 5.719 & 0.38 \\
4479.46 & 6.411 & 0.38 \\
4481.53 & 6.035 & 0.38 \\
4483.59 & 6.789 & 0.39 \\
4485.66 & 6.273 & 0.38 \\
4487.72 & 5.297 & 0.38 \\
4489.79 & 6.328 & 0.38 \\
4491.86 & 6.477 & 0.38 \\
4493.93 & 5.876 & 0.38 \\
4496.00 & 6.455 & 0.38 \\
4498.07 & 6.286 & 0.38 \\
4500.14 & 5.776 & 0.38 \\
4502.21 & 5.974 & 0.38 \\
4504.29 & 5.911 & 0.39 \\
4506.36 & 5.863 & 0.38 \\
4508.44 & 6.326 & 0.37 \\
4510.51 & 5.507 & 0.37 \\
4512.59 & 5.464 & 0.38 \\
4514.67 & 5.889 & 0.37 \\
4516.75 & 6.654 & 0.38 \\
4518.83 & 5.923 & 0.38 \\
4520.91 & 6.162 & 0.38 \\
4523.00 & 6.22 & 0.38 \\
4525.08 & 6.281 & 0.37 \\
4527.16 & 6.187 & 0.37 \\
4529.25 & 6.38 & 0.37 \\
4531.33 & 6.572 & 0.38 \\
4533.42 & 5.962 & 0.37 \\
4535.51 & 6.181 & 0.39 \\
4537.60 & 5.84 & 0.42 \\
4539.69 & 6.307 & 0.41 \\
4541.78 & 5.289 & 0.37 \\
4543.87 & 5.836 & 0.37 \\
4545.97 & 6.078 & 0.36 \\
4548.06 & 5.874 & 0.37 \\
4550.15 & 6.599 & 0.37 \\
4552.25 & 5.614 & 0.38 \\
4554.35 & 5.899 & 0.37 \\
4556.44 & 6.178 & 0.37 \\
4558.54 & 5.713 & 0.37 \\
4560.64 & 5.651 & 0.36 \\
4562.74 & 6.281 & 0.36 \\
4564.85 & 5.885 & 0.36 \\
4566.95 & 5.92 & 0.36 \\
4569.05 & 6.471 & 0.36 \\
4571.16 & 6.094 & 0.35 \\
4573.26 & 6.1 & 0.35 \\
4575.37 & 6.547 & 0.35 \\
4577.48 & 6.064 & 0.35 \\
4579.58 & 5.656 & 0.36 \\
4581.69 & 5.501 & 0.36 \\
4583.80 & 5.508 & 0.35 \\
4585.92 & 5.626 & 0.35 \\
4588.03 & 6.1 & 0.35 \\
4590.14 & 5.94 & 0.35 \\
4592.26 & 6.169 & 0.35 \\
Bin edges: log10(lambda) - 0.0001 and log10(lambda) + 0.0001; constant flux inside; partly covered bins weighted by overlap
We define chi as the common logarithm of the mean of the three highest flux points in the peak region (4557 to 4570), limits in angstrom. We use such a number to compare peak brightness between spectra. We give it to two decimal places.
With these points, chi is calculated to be 0.79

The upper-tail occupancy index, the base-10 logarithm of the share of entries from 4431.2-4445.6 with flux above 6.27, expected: -0.368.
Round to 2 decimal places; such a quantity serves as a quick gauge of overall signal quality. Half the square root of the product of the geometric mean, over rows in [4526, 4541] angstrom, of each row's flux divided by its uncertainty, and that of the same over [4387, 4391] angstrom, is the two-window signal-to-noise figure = 8.15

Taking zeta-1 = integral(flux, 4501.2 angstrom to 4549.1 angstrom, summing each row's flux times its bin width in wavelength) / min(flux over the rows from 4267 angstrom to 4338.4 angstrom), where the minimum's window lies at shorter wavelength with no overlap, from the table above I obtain 41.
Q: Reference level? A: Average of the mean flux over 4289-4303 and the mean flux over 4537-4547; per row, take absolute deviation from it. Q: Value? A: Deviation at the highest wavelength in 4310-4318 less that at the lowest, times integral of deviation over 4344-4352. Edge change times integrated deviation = 10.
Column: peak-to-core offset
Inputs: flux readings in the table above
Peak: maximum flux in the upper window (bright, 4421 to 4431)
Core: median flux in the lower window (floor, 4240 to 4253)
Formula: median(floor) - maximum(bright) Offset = 1.0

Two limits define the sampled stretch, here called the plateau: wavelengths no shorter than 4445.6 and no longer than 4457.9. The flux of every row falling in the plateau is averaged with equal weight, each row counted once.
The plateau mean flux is 6.3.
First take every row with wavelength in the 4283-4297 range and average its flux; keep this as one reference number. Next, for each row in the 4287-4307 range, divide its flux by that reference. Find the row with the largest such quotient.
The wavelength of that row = 4303.54 angstrom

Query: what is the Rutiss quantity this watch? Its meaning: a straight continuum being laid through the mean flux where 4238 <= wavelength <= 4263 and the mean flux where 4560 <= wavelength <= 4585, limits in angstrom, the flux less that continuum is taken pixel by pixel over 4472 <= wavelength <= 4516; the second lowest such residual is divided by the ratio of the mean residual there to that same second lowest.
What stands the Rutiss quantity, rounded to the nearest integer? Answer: -2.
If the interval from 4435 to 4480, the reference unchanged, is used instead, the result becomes -1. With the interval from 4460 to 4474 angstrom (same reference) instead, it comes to -1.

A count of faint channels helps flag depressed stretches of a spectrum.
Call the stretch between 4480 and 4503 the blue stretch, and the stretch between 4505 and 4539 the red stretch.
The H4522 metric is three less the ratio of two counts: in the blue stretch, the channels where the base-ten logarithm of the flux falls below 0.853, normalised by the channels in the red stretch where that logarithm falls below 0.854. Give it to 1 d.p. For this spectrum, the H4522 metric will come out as 2.3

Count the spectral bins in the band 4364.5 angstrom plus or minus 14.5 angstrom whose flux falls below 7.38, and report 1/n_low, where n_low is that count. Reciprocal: 0.25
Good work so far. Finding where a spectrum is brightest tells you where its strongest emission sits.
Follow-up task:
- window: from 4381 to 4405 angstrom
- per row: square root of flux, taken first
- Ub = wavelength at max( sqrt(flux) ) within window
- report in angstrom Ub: 4387.59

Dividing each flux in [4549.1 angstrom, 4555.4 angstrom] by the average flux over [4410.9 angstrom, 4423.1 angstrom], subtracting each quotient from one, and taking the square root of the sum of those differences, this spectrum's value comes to 0.50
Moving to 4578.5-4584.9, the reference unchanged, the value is 0.68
